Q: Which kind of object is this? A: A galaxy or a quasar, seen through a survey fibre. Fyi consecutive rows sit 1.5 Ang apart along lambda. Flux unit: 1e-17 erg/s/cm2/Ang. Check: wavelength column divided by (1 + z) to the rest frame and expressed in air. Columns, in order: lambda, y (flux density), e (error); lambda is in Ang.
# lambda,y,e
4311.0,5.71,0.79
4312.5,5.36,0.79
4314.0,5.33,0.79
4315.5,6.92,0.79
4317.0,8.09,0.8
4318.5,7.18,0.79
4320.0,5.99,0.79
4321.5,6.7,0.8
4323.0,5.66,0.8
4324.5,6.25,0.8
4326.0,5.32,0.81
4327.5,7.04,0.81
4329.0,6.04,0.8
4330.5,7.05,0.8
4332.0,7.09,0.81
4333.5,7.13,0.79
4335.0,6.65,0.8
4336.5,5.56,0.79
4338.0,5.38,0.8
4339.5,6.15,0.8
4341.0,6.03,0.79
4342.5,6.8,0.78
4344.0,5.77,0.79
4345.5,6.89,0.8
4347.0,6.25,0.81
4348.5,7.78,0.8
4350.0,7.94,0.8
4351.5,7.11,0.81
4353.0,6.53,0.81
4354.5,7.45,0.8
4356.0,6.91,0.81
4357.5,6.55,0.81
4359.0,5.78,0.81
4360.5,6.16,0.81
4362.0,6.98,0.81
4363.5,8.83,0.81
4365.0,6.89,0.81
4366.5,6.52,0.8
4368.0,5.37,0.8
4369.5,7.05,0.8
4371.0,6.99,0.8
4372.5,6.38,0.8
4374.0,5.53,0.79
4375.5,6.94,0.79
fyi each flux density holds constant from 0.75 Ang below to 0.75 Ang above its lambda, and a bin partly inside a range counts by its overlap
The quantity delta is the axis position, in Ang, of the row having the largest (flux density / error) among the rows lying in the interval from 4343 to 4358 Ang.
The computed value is 4350.0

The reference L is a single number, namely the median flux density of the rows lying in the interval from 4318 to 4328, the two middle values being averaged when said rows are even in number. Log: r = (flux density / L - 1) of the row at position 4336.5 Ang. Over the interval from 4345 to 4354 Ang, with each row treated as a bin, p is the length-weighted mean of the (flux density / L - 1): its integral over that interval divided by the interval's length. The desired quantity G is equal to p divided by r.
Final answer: -1.2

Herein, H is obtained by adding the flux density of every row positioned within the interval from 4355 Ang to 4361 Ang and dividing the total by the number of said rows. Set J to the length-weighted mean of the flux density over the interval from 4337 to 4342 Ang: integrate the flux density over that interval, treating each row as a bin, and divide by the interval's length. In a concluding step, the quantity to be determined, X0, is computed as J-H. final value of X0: -0.5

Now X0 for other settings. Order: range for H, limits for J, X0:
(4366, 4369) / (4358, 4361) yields 0.1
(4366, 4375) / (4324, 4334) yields 0.2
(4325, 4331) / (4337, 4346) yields -0.2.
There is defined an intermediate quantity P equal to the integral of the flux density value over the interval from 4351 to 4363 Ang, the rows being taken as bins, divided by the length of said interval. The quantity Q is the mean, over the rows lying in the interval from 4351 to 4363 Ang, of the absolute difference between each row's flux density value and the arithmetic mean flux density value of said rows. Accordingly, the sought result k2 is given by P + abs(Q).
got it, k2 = 7.1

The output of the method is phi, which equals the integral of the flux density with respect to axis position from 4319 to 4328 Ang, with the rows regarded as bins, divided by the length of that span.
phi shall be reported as 6.2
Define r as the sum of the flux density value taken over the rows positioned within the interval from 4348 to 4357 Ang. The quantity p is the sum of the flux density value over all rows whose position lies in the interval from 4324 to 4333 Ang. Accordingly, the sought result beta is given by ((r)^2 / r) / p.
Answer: 1.13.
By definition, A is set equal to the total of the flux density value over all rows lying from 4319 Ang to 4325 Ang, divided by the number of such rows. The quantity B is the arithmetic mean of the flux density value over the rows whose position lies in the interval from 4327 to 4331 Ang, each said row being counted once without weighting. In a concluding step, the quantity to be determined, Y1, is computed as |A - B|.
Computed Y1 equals 0.56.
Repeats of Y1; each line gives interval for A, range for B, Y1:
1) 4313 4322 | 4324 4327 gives 0.92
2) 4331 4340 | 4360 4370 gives 0.50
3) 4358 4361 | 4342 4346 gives 0.52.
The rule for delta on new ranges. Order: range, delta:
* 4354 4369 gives 4363.5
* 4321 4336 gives 4333.5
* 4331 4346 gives 4333.5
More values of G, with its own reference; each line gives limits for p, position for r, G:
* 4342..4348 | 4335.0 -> 0.5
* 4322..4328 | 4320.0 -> 0.8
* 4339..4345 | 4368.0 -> 0.0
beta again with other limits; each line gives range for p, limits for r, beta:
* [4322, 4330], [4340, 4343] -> 0.42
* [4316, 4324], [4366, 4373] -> 0.96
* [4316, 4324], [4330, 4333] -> 0.42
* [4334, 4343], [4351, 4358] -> 0.94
